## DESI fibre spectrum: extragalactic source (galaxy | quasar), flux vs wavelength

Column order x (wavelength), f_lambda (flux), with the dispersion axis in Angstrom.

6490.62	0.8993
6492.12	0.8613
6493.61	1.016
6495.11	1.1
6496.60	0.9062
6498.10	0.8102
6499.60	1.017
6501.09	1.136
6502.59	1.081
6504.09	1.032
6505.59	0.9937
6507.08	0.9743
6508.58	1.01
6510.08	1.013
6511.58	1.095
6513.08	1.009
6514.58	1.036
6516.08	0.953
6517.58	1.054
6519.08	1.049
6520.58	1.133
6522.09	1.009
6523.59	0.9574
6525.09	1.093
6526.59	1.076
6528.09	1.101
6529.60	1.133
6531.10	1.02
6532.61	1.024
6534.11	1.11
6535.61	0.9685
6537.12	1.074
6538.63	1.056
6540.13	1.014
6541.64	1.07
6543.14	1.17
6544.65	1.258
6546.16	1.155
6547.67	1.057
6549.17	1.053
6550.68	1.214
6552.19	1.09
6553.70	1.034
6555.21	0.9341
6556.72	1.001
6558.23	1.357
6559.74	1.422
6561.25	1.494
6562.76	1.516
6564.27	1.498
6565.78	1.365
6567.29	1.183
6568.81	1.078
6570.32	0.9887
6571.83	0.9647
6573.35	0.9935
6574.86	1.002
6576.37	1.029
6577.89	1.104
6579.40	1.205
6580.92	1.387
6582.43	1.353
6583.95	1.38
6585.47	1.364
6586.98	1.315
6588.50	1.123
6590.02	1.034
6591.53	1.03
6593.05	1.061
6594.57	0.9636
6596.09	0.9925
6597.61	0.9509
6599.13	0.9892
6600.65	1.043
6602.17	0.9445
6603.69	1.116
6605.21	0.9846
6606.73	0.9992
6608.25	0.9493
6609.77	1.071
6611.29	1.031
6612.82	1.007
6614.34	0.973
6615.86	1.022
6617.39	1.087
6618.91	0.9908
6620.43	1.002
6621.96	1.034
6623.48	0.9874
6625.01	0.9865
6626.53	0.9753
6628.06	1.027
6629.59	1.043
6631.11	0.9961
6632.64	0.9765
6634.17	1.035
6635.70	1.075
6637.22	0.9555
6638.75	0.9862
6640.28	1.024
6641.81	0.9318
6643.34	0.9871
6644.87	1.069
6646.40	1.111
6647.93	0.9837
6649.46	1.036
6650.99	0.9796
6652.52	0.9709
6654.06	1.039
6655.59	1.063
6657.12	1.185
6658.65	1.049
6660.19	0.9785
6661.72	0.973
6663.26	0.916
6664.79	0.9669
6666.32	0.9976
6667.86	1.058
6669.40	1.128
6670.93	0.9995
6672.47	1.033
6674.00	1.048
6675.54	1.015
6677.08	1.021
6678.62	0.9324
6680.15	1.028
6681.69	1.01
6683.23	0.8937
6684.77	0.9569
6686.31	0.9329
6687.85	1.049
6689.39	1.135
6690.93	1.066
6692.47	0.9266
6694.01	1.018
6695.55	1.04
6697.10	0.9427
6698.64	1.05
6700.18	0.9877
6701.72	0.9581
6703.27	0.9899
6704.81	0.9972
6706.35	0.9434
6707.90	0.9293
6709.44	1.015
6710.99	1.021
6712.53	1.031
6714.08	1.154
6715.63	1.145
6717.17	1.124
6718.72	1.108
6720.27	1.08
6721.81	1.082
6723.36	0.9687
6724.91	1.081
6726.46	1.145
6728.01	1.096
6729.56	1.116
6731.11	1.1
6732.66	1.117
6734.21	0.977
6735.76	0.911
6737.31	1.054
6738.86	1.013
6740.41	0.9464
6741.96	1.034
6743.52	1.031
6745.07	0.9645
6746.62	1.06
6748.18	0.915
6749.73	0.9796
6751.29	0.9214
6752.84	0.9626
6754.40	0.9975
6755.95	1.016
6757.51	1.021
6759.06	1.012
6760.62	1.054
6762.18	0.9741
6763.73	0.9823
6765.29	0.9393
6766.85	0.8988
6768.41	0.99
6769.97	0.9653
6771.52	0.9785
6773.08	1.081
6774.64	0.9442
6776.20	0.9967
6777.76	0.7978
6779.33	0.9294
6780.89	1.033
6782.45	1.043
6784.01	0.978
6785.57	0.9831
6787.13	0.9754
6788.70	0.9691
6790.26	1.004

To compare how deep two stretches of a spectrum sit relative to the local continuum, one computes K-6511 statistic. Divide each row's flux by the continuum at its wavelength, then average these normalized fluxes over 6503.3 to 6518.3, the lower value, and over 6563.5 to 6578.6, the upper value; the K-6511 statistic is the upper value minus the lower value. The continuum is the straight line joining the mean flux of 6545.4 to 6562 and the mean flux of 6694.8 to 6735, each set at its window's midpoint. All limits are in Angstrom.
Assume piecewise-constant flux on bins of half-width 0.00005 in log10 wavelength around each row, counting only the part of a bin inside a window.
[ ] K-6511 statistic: 0.12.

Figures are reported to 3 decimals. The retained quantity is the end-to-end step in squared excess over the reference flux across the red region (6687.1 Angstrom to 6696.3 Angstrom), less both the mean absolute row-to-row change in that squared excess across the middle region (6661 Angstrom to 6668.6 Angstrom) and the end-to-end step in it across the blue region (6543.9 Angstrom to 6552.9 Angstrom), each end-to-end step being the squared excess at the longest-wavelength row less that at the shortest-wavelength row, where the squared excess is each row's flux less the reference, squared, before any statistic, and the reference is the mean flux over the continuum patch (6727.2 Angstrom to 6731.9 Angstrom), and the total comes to 0.012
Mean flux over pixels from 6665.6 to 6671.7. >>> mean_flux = 1.05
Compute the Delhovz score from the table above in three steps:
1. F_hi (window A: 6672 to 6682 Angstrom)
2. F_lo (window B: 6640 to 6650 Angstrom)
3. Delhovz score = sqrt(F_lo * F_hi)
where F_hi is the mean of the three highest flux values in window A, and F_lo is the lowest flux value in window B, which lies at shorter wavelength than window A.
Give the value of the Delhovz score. 0.98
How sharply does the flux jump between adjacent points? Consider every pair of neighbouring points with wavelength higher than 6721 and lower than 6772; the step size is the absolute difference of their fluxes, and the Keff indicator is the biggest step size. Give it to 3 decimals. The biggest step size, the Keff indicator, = 0.145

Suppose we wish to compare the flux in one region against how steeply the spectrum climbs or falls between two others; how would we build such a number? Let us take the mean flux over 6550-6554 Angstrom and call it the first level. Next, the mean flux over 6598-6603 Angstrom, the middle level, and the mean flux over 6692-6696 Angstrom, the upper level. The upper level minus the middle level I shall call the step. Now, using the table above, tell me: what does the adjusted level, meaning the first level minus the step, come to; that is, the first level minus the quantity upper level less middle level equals 1.11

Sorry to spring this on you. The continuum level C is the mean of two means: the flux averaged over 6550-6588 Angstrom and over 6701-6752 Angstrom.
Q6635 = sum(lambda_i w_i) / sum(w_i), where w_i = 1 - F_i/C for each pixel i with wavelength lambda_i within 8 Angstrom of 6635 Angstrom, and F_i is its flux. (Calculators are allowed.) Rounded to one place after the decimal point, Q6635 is 6635.6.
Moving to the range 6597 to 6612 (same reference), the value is 6603.9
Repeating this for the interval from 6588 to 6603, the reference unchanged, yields 6596.8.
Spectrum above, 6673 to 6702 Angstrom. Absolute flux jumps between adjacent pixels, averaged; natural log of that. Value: -2.66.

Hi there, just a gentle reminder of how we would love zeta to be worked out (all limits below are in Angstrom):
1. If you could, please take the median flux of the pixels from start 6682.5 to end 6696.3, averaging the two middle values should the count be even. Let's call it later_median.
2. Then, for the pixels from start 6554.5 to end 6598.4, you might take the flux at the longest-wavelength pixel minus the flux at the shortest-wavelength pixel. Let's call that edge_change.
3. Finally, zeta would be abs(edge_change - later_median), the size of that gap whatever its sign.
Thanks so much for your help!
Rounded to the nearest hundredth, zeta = 1.00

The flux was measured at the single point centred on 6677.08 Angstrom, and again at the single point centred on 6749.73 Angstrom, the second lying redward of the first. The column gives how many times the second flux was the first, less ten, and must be -9.04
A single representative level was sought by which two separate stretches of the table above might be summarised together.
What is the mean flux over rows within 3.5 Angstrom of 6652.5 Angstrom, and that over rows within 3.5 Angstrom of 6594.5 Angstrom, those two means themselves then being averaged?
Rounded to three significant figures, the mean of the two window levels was 1.01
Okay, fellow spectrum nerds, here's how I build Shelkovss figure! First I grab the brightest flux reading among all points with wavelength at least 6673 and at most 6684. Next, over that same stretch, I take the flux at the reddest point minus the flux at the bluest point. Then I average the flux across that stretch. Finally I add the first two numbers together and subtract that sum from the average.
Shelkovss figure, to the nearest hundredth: 0.10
